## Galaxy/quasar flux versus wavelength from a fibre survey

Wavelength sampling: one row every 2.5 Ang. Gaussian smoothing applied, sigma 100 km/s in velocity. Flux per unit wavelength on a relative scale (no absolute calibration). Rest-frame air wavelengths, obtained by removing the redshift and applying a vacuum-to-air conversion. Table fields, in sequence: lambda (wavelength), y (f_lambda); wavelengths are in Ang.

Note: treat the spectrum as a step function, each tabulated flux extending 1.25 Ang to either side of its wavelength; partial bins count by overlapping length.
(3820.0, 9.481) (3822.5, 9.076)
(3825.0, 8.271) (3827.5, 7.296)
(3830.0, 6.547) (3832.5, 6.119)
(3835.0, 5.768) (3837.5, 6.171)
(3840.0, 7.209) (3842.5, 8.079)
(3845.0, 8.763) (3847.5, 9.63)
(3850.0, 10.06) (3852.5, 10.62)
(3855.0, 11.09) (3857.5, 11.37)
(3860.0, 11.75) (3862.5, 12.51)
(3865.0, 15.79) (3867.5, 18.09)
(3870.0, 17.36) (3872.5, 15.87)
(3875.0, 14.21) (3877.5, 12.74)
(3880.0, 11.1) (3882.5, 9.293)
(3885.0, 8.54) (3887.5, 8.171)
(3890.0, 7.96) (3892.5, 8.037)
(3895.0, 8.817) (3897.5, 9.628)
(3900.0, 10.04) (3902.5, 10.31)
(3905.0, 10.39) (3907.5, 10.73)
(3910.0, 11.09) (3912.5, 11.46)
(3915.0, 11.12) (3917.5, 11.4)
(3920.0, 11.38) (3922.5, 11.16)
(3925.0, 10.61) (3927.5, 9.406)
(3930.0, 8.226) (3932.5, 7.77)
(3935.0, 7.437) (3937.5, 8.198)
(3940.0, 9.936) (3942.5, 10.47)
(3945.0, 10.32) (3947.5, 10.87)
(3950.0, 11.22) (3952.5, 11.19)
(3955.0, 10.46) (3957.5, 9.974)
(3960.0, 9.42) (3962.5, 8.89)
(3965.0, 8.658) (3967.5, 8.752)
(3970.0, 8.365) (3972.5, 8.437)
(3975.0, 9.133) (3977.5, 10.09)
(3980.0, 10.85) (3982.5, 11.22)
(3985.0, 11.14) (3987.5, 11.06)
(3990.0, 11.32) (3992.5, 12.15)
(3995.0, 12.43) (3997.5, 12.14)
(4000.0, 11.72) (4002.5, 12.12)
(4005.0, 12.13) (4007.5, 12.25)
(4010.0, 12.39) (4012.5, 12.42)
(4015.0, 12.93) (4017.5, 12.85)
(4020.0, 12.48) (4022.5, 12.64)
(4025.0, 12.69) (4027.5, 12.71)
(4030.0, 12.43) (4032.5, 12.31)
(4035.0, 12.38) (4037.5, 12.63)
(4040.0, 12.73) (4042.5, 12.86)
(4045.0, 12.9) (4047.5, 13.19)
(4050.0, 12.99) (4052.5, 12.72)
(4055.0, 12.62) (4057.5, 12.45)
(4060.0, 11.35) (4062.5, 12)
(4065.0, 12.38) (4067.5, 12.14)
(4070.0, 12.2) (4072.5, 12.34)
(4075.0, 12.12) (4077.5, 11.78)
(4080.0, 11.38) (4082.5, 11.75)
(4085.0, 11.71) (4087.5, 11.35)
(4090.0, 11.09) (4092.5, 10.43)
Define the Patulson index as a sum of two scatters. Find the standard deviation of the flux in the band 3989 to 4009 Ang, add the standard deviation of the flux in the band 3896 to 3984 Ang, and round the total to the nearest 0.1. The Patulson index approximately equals 1.5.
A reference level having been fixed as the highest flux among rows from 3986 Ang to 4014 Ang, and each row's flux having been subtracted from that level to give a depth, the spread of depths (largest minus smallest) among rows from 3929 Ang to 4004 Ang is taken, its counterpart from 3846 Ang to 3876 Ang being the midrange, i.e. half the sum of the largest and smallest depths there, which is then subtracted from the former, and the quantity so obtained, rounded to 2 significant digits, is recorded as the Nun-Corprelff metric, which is 6.4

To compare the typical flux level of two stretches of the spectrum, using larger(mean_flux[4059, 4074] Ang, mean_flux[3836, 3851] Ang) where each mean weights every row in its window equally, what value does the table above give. 12.1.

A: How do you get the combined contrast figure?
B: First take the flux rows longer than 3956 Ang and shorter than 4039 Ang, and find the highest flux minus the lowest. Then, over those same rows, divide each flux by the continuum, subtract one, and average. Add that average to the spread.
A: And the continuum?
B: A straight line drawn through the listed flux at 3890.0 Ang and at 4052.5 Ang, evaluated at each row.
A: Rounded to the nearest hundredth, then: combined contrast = 4.58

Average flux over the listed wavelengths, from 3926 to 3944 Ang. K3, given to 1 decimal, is 8.8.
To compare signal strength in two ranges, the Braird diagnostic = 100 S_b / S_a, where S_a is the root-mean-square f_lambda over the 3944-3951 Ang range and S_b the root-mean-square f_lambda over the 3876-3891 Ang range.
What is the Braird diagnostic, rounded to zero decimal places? 91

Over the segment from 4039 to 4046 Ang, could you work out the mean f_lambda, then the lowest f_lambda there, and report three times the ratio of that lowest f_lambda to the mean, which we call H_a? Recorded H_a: 2.98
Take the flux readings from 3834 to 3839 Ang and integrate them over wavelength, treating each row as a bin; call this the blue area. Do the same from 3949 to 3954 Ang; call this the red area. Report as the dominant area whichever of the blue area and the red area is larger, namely 56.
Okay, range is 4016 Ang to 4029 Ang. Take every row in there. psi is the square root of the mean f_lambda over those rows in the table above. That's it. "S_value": 3.56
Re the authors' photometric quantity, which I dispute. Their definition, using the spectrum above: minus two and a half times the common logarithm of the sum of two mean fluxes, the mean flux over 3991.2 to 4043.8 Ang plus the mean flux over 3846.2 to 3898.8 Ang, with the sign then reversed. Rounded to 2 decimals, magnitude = 3.45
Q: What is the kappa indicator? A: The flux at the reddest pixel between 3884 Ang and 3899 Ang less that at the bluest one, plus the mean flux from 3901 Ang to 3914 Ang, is 12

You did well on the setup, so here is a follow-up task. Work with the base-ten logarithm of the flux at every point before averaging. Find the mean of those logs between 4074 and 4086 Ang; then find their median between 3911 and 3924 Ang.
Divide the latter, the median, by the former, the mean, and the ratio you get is 0.99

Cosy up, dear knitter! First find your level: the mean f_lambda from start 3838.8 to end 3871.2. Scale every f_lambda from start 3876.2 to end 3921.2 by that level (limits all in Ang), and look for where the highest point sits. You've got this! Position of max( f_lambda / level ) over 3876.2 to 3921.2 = 3877.5 Ang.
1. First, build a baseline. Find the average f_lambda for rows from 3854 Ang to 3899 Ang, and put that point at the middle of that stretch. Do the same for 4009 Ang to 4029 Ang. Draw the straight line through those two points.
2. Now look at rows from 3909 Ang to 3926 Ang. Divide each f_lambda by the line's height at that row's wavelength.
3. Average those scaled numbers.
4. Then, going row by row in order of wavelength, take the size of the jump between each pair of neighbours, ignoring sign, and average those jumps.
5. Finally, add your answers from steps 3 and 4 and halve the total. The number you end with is 0.477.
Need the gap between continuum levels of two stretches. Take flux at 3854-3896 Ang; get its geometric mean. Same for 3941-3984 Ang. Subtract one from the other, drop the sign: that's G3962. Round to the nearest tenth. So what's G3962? 1.6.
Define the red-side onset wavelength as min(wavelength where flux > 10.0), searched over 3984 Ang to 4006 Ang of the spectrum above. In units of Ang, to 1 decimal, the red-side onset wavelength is 3985.0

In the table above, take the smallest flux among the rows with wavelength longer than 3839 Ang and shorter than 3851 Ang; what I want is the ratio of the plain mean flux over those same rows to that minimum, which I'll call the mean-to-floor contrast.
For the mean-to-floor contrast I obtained 1.21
